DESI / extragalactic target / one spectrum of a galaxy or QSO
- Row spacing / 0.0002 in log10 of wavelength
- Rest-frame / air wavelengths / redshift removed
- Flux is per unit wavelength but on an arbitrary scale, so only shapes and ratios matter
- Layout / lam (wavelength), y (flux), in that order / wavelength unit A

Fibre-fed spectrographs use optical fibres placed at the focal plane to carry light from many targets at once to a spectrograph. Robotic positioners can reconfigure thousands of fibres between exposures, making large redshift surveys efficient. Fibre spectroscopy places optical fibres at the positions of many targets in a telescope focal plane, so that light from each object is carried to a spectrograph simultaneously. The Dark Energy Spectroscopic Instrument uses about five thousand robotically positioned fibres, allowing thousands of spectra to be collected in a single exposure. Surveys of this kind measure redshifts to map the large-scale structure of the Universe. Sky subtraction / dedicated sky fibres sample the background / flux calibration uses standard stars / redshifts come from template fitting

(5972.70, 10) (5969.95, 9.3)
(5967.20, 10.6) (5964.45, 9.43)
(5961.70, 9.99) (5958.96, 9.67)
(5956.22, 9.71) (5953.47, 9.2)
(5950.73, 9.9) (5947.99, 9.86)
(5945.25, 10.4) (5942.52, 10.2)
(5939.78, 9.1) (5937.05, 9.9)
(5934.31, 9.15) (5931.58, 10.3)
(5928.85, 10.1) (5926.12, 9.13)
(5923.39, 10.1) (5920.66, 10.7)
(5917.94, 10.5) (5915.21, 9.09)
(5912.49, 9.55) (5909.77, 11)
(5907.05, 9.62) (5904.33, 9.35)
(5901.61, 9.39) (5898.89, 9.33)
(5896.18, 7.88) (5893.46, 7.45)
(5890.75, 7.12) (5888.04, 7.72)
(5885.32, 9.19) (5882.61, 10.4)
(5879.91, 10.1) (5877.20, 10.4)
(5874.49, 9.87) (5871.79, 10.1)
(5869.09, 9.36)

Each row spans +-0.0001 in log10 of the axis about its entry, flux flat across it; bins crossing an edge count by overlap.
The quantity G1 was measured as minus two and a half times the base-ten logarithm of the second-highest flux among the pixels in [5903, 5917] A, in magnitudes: -2.46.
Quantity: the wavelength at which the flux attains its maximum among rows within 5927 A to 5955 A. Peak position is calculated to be 5945.25 A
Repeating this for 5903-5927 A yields 5909.77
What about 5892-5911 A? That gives 5909.77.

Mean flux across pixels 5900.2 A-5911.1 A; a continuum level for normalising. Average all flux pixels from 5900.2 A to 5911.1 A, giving 9.8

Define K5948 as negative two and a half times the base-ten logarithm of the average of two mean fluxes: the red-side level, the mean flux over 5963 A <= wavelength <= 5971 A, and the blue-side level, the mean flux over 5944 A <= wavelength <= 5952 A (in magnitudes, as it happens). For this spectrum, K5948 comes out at -2.491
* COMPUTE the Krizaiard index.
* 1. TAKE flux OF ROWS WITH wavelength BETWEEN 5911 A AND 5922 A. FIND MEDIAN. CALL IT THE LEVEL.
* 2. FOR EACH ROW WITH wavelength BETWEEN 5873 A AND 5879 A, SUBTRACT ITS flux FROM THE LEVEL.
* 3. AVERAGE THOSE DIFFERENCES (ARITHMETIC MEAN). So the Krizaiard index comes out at -0.11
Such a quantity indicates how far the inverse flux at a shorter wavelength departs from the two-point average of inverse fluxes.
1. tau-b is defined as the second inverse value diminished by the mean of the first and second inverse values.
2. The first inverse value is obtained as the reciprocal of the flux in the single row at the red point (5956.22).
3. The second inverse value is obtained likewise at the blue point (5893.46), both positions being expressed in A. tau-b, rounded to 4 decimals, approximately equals 0.0156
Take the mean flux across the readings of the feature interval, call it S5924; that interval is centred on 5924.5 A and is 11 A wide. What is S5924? 10.0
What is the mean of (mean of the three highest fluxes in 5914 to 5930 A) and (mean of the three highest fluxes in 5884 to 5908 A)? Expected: 9.94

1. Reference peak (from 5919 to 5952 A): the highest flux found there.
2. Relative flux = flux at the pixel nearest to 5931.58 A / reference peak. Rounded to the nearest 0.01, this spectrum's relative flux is 0.96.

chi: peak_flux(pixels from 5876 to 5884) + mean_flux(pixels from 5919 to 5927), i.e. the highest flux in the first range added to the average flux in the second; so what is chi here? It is 20.4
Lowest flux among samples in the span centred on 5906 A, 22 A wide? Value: 7.88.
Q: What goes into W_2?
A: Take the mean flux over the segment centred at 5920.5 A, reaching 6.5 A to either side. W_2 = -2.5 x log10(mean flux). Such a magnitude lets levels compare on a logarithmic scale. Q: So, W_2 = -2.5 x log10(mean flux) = -2.49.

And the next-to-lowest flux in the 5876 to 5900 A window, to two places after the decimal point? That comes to 7.45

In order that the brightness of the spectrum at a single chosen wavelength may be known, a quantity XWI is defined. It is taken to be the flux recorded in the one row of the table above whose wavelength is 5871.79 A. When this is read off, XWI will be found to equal 10.1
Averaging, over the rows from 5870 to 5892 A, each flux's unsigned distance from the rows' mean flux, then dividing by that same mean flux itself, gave 0.108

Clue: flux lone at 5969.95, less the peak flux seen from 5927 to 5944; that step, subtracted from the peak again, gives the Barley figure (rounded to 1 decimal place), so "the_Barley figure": 11.3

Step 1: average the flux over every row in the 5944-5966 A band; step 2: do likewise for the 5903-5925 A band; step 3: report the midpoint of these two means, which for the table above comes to 9.88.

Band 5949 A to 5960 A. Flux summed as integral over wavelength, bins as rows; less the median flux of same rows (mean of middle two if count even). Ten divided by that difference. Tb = 0.104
